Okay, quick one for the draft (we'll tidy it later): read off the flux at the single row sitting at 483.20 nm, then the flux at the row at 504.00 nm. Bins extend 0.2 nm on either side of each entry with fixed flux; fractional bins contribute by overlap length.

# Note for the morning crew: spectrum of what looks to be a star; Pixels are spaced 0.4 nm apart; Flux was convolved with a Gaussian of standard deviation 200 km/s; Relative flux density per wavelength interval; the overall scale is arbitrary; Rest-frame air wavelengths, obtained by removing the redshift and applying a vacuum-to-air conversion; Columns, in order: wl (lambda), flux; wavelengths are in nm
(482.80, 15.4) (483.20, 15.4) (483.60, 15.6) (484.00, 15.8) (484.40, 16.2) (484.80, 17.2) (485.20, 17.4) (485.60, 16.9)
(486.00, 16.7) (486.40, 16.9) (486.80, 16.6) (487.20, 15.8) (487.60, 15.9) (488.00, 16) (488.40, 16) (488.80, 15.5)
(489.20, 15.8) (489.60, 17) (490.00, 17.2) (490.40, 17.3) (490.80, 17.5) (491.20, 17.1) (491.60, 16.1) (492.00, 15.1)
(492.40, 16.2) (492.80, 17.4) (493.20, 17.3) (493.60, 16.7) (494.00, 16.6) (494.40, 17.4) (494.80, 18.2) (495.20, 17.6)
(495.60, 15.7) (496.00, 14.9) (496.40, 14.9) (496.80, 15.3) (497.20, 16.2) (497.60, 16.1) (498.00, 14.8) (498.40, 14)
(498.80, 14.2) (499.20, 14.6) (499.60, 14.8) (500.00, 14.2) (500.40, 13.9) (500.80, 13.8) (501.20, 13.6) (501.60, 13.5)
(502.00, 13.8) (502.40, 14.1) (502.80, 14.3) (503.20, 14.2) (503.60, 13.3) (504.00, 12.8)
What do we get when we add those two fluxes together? 28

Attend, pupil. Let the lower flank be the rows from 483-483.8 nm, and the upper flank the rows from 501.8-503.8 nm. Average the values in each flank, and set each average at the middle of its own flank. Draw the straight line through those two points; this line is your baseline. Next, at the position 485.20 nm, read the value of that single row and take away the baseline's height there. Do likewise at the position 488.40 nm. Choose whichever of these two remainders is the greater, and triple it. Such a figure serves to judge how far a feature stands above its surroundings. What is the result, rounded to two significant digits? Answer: 6.1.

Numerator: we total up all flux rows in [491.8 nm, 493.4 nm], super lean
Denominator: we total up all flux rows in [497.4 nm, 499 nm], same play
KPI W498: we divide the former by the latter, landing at 1.12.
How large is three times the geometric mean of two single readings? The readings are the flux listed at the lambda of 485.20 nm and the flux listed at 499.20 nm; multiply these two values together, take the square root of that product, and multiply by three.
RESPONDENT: 48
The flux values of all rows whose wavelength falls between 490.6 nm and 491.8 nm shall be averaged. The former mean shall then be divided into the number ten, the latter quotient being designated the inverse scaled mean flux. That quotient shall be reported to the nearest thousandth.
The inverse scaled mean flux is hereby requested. 0.592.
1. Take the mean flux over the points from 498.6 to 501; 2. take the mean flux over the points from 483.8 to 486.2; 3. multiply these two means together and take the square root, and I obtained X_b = 15.4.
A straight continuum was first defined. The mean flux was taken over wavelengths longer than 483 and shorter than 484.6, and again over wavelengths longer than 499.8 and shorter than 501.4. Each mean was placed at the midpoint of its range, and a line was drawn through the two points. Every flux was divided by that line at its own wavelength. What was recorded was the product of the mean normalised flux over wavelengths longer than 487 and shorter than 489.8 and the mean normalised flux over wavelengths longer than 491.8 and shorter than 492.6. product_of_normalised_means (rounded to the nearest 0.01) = 1.11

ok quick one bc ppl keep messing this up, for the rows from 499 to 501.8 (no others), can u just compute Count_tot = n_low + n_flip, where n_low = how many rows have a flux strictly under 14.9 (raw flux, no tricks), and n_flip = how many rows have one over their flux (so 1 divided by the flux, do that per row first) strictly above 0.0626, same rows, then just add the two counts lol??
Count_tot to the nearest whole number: 14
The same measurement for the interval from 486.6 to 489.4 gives 4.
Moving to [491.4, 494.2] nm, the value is 1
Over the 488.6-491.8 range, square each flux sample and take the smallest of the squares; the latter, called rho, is 240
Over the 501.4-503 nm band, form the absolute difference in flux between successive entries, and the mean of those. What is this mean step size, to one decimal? 0.3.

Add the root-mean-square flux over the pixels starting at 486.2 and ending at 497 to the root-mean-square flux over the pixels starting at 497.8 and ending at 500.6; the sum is 30.8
